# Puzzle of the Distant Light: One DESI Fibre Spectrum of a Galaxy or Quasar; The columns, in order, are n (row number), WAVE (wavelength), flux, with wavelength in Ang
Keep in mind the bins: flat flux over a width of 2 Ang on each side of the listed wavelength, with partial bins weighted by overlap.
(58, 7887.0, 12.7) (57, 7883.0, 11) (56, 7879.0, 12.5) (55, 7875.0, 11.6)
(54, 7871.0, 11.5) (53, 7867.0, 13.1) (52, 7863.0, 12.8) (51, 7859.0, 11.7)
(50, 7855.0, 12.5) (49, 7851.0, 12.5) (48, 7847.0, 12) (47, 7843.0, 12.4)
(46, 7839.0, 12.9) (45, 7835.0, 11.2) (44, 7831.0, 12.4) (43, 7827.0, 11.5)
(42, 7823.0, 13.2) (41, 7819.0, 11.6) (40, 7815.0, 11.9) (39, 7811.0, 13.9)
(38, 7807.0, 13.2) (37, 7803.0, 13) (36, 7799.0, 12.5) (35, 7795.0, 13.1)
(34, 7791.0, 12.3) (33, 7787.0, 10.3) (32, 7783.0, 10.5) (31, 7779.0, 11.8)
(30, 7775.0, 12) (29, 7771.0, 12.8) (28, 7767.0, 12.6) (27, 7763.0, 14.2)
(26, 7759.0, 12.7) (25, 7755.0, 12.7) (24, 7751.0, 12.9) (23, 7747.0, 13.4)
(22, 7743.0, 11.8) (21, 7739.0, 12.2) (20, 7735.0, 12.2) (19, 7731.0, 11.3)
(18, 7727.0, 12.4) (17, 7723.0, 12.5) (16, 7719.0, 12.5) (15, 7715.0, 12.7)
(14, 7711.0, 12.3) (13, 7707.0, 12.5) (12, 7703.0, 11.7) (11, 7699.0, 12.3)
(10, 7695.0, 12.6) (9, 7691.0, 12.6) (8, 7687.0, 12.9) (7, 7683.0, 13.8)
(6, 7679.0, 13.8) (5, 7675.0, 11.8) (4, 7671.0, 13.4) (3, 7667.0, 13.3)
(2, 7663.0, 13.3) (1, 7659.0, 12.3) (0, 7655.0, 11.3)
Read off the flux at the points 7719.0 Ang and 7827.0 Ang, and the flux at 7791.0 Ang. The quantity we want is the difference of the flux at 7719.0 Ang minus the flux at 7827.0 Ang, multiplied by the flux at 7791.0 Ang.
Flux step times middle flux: 12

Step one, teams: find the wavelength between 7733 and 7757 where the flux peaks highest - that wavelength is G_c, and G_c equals 7747.0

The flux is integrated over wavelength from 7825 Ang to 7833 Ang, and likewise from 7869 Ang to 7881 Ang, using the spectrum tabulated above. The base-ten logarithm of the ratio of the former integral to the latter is -0.2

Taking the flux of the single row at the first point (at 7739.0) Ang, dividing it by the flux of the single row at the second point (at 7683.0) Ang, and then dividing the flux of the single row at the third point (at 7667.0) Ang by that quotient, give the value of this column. 15.0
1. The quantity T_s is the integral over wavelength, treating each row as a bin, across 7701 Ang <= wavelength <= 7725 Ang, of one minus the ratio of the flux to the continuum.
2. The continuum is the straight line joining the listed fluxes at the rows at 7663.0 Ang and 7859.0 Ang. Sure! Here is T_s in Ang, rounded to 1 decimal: 1.0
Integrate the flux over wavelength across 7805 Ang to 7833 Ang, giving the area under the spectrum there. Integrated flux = 351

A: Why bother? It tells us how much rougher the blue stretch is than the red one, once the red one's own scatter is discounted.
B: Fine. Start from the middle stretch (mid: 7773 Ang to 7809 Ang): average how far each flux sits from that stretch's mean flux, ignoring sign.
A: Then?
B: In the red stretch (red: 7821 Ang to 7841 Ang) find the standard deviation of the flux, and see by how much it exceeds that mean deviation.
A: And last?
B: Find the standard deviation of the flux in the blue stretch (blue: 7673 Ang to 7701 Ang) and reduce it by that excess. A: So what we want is 0.7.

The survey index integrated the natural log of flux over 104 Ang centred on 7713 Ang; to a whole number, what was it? 264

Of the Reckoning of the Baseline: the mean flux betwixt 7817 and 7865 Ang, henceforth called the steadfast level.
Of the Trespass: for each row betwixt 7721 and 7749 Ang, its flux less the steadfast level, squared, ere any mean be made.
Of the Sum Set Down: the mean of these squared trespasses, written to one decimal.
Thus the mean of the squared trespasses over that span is 0.4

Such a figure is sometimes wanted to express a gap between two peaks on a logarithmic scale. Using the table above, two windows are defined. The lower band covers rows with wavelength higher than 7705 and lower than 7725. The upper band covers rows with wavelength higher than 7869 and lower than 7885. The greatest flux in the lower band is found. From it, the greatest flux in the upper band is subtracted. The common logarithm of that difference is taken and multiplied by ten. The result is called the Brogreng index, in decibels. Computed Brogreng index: -7.0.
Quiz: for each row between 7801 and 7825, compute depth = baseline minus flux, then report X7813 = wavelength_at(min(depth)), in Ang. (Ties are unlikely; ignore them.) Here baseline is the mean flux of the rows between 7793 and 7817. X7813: 7811.0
